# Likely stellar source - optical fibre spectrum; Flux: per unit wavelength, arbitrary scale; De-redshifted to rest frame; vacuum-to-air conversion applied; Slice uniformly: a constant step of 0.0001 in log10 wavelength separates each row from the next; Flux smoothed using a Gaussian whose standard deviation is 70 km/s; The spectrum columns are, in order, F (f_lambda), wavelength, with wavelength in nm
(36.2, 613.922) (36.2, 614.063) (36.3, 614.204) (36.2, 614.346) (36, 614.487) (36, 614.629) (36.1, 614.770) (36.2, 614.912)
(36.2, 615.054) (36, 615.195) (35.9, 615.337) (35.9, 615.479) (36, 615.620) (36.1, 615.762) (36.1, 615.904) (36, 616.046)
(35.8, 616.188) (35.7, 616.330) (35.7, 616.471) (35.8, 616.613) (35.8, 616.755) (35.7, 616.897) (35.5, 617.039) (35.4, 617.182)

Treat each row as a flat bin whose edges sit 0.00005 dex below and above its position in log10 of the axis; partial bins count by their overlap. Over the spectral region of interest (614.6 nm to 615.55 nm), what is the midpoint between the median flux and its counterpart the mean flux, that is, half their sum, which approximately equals 36.0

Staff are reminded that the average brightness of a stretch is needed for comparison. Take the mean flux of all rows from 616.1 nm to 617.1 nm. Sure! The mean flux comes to 35.7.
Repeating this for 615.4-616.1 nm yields 36.0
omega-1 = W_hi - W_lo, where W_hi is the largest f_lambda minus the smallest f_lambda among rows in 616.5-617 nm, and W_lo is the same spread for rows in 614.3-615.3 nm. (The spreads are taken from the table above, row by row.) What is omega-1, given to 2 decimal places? -0.10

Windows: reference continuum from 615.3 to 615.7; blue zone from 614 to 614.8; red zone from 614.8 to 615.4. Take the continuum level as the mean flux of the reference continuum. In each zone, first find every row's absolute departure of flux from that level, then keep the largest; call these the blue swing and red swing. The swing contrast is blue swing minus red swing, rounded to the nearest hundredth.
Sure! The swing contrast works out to 0.10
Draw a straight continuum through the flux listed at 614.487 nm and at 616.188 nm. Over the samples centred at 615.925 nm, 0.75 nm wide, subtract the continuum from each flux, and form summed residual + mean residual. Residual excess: 1.0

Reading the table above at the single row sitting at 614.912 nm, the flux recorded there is 36.2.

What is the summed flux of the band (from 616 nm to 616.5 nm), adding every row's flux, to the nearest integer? 143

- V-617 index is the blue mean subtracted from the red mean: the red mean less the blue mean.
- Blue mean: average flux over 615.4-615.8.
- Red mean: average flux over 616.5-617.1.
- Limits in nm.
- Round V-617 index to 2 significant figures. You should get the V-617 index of -0.30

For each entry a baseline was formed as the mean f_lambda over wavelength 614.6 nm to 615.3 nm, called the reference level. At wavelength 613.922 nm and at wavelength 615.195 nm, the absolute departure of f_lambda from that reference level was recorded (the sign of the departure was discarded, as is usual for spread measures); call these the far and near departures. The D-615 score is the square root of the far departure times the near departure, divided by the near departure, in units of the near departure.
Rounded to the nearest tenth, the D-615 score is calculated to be 1.0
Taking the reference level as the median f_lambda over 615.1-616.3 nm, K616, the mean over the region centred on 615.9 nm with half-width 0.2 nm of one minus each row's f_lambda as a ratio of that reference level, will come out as -0.0019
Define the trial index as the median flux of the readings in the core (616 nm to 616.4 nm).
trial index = 35.8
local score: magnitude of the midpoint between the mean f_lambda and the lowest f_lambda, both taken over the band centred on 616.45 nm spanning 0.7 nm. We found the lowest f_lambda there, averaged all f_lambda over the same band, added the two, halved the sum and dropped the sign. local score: 35.7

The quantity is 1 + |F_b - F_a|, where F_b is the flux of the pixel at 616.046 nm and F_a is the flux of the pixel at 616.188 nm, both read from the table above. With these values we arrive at 1.20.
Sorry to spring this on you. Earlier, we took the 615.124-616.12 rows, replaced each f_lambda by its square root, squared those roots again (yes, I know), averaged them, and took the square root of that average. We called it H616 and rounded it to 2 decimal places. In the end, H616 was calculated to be 6.00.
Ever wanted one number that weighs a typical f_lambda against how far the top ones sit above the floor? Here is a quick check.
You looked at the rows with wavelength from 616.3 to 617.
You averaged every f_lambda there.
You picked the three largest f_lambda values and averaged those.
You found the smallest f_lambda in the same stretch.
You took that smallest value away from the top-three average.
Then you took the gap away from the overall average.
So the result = 35.7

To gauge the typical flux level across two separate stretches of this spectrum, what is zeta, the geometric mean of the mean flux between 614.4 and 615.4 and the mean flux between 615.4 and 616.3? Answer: 36.0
